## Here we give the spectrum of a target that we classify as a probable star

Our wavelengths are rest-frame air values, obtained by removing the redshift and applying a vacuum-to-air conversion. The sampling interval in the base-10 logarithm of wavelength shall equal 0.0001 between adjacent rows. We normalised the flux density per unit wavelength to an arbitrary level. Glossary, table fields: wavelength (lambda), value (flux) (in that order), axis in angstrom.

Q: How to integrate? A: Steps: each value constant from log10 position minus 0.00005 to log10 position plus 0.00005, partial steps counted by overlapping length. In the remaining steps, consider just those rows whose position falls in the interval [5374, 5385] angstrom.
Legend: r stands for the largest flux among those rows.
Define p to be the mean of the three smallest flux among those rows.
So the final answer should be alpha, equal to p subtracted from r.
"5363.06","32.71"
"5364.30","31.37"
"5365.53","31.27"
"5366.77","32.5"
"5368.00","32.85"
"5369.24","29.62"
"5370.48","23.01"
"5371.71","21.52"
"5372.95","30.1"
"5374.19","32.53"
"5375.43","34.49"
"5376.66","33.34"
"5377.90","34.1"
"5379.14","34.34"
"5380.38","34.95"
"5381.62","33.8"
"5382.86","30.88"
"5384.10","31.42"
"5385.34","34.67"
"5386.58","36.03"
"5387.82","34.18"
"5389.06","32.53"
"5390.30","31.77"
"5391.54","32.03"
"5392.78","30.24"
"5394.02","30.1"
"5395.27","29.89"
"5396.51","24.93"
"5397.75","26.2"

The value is 3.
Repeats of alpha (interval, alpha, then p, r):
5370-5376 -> 10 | 25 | 34.49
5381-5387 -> 4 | 32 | 36.03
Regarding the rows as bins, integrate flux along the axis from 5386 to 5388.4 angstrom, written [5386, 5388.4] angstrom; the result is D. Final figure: 84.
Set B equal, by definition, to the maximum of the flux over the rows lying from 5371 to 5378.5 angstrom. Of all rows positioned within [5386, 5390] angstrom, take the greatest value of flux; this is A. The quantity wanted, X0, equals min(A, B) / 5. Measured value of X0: 6.90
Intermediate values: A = 36.03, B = 34.49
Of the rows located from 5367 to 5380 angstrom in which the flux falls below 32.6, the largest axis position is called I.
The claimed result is 5374.19 angstrom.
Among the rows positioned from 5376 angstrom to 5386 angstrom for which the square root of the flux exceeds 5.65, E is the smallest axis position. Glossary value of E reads 5376.66 angstrom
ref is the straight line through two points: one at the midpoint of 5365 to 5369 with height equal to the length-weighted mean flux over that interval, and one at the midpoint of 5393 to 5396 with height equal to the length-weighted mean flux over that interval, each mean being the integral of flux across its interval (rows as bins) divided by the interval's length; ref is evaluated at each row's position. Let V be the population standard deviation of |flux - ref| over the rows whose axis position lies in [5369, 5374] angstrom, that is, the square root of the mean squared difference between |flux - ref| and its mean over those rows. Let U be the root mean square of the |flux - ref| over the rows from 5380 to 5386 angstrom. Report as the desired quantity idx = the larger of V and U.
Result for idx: 3.8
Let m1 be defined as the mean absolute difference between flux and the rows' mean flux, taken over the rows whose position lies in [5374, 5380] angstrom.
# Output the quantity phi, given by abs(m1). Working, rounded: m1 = 0.7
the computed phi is 0.7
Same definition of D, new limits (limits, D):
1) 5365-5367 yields 63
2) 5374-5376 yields 67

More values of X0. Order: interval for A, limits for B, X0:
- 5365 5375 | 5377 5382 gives 6.57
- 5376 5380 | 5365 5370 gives 6.57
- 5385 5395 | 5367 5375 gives 6.57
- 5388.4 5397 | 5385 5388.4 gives 6.51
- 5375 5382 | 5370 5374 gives 6.02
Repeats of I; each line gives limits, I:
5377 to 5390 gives 5389.06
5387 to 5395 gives 5394.02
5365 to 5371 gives 5370.48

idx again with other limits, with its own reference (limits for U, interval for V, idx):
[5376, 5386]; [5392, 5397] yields 2.9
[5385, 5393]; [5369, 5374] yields 3.8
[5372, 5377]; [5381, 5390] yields 2.1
